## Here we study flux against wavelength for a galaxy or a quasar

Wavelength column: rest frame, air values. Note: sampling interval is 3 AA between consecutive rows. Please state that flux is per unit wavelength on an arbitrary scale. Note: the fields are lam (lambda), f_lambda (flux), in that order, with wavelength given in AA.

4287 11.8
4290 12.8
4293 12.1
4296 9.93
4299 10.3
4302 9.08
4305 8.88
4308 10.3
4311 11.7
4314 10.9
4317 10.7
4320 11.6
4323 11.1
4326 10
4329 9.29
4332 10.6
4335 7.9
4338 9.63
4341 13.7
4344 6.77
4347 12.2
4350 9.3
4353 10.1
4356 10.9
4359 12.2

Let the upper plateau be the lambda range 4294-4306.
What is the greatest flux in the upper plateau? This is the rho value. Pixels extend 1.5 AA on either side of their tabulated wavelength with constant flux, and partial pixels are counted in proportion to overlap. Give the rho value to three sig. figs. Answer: 10.3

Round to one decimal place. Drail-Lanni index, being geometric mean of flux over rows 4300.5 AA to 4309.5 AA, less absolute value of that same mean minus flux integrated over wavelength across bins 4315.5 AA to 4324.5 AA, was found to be -81.4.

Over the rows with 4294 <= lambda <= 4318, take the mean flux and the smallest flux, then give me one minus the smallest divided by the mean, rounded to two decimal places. 0.13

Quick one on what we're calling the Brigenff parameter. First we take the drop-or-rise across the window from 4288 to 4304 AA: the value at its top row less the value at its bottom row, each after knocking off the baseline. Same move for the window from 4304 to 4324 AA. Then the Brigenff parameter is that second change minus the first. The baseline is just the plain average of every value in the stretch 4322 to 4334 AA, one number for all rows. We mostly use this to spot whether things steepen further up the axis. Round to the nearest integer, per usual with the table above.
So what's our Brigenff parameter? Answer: 6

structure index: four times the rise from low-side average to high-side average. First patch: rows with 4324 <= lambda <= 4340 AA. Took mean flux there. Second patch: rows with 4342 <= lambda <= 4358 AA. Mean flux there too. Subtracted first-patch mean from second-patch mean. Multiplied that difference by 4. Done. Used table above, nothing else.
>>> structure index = 1.5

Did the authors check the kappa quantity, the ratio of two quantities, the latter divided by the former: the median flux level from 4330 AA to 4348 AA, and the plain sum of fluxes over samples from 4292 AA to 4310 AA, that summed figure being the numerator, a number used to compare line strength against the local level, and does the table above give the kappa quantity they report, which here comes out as 6.0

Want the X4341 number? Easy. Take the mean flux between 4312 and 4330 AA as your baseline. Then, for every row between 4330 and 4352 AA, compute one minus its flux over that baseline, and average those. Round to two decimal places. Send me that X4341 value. 0.06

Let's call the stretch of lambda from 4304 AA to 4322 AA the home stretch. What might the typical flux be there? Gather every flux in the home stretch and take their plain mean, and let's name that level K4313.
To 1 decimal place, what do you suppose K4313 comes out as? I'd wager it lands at 10.7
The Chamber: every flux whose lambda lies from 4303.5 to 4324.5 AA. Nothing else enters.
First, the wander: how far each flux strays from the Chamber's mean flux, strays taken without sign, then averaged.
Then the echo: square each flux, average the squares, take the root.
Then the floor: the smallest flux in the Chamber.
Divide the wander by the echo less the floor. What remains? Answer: 0.4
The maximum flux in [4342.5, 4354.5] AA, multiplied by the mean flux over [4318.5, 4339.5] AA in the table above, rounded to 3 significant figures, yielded 122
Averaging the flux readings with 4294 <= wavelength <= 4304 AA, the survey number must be 9.8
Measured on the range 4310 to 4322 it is 11.2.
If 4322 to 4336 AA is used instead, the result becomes 9.8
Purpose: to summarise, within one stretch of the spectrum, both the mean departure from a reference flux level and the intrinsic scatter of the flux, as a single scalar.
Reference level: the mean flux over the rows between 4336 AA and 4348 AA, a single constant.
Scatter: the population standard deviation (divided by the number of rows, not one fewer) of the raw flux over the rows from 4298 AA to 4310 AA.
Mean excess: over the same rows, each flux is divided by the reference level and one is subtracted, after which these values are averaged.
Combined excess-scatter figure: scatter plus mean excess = 0.6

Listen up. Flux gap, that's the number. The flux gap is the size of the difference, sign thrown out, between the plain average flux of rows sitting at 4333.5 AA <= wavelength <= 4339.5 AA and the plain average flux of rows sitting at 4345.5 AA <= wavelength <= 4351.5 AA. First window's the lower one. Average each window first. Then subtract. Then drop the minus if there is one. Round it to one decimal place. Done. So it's 2.0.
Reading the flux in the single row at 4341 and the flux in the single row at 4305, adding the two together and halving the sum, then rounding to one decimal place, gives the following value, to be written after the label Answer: 11.3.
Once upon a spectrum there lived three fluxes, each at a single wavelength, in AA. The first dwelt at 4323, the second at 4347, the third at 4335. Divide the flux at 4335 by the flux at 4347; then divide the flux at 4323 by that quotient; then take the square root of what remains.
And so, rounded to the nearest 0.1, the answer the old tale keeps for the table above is 4.1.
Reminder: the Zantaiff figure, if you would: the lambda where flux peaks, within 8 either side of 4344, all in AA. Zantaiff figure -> 4341 AA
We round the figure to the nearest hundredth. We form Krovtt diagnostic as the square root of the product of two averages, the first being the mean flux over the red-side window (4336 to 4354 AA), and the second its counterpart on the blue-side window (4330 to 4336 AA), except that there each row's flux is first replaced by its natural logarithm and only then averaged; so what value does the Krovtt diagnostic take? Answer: 4.77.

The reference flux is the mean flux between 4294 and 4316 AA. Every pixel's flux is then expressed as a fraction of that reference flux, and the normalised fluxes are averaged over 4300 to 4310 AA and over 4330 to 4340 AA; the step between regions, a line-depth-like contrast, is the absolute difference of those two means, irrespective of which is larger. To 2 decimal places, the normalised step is 0.00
